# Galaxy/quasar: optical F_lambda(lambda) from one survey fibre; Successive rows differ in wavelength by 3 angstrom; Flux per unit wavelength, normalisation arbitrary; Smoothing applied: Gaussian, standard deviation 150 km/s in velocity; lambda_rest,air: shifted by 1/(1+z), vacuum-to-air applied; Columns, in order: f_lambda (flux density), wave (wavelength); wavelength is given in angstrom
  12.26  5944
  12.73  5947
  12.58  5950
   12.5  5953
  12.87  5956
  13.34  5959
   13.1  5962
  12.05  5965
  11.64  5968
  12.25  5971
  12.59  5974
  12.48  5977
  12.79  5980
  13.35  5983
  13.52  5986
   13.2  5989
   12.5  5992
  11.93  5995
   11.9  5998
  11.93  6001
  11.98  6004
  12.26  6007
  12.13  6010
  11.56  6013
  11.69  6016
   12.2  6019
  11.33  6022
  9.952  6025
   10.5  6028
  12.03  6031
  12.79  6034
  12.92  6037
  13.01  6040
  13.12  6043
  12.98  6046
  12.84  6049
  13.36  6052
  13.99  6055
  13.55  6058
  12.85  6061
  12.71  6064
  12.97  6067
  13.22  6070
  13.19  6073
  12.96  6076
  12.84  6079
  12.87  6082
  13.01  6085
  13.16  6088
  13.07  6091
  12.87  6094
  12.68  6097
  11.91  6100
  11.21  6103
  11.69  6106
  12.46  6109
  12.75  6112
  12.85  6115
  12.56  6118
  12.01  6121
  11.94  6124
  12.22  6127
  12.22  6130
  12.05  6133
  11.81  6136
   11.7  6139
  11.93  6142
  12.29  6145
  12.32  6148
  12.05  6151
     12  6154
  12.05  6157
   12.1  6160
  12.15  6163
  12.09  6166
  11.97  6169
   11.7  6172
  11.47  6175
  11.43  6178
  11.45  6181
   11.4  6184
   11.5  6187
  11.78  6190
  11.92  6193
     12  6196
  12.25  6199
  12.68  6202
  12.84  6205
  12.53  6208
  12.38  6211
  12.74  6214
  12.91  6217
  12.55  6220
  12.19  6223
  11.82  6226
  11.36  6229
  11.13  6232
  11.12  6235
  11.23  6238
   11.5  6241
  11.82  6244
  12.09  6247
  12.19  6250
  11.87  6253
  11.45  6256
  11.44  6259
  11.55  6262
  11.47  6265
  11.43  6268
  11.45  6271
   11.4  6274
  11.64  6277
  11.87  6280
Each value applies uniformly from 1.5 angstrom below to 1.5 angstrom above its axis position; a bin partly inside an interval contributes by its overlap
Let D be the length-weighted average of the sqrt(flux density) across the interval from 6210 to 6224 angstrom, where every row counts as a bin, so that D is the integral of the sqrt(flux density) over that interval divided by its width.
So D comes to 3.55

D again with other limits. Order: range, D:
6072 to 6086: 3.60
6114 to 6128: 3.51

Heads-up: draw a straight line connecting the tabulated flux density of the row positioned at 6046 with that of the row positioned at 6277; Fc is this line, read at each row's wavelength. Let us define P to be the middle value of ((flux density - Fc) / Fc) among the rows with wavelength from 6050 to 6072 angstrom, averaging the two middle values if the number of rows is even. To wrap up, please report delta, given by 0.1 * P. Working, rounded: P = 0.03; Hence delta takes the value 0.003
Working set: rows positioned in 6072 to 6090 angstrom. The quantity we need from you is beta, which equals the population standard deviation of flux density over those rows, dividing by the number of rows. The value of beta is 0.13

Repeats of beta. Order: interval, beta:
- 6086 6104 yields 0.70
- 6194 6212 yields 0.28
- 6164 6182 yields 0.26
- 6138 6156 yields 0.21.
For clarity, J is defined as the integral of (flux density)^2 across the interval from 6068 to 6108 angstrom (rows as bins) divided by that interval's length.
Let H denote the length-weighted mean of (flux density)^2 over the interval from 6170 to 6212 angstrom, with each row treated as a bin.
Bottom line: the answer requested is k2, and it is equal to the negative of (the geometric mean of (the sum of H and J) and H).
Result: -208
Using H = 143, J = 161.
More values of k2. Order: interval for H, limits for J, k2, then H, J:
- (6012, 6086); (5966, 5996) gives -225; 159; 160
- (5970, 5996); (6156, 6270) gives -223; 163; 141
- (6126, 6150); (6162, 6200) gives -203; 146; 139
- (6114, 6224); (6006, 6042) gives -206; 147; 142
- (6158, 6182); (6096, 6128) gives -201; 140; 149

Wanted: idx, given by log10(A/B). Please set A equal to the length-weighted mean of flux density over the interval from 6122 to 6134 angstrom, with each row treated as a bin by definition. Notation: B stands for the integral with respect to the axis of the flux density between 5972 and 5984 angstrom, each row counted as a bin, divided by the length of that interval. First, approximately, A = 12.1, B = 12.76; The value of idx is -0.02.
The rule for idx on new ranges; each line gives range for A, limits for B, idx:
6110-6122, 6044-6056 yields -0.02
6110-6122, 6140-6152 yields 0.02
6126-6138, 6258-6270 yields 0.02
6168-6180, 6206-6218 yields -0.04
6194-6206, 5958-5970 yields 0.00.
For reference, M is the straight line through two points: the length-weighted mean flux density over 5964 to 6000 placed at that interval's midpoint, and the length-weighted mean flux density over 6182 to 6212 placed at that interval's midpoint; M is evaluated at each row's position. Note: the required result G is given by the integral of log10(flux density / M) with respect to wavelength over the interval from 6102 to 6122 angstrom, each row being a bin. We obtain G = -0.02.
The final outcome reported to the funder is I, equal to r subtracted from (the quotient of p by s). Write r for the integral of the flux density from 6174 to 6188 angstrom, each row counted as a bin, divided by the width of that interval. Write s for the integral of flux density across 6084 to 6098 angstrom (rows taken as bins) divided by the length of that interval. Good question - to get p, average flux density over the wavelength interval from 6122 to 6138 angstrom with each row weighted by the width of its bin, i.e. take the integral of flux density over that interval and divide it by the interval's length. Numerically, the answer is -10.5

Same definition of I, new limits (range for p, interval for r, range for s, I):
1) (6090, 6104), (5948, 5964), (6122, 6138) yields -11.8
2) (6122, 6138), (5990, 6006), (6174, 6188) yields -11.0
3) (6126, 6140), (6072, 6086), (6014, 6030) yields -11.9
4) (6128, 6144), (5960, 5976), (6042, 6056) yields -11.5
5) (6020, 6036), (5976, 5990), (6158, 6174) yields -12.1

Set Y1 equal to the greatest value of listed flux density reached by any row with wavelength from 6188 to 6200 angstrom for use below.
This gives 12.25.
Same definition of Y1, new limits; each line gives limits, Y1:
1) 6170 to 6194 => 11.92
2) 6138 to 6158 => 12.32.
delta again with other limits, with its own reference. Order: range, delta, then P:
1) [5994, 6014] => -0.010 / -0.10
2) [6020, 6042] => -0.008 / -0.08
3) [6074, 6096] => 0.001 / 0.01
